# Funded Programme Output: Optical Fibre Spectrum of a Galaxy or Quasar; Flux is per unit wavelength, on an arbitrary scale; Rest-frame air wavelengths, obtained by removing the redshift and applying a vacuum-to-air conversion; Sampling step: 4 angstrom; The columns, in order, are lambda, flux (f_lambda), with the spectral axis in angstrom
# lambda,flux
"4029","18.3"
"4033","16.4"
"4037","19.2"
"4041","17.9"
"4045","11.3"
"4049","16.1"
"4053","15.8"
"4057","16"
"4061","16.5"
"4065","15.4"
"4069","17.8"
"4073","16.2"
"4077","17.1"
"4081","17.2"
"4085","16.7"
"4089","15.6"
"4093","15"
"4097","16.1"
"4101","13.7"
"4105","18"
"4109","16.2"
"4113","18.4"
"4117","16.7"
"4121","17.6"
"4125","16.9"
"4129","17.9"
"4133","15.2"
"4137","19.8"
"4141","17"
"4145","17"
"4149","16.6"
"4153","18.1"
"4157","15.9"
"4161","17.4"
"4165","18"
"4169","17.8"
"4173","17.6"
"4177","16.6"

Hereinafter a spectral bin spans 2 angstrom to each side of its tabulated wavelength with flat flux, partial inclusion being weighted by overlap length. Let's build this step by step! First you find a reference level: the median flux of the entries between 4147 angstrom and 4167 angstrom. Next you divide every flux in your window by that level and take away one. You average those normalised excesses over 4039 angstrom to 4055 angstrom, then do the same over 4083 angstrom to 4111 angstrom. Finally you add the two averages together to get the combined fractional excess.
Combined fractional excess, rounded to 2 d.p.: -0.21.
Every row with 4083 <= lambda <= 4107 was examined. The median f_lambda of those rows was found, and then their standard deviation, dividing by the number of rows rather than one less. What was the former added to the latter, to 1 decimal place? 17.2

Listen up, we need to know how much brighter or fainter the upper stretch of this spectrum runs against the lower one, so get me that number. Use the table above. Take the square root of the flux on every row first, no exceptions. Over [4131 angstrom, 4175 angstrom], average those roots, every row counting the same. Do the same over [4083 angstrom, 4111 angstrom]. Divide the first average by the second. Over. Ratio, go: 1.04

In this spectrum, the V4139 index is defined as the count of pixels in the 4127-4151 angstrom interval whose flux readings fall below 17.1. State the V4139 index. 4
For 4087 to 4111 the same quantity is 5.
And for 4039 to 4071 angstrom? 6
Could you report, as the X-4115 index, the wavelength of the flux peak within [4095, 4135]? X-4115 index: 4113 angstrom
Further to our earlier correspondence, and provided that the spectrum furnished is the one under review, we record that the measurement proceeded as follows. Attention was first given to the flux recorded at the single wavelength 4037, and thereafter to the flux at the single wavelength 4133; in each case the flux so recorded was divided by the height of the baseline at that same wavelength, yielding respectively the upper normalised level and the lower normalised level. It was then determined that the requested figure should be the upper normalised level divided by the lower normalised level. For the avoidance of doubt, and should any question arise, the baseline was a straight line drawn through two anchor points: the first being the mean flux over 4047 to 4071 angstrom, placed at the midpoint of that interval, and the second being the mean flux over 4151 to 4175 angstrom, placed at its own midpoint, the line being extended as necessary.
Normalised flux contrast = 1.35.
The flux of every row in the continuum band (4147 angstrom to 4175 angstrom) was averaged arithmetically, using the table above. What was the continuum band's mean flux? 17.3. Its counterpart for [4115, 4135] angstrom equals 16.9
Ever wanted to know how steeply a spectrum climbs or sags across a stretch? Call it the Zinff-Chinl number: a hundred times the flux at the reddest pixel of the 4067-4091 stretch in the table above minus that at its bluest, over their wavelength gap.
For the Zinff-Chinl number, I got -11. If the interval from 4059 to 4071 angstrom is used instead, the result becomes 16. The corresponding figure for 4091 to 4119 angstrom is 7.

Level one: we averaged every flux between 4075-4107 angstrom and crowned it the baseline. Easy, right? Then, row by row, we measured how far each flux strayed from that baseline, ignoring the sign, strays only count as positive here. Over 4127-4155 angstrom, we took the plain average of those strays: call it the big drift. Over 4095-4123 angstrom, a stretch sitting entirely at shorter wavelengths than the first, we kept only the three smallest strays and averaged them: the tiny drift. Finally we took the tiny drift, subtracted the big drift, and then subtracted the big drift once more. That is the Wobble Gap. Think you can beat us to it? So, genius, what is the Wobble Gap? -2.74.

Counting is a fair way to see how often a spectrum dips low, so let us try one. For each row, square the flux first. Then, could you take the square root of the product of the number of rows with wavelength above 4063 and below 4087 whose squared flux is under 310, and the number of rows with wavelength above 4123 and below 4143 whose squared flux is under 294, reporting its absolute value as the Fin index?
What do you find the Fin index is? 3.9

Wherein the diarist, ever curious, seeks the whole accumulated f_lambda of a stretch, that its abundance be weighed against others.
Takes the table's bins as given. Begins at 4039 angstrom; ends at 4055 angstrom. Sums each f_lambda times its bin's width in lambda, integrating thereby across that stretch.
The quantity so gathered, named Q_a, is 244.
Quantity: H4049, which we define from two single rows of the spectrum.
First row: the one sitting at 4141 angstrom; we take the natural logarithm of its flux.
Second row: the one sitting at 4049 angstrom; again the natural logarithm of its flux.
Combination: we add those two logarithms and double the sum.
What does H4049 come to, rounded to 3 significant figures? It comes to 11.2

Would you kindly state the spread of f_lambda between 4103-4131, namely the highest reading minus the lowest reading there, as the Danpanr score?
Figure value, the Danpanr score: 2.2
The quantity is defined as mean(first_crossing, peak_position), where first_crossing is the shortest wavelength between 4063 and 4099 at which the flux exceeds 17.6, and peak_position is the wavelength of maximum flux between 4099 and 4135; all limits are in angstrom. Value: 4091 angstrom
